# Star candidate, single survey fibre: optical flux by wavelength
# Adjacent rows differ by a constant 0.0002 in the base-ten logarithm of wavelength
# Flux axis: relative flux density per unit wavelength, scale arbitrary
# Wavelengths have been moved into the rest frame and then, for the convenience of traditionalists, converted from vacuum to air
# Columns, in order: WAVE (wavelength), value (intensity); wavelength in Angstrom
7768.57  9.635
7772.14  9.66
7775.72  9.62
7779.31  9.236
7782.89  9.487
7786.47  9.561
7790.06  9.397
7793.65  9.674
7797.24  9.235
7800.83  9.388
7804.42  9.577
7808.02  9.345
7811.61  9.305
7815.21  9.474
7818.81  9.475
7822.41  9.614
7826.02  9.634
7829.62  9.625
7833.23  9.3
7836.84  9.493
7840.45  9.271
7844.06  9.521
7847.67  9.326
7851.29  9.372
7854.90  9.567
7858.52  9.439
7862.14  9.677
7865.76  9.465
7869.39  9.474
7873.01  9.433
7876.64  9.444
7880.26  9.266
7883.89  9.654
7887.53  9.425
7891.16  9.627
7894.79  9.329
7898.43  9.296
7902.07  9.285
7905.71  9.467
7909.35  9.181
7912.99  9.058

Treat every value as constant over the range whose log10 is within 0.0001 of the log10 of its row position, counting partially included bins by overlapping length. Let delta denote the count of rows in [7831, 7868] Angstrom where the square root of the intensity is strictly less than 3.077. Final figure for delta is 6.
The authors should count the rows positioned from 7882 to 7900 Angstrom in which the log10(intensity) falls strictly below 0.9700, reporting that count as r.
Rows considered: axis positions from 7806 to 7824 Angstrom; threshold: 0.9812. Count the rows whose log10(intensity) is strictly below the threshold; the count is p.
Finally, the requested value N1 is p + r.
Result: 6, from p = 4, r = 2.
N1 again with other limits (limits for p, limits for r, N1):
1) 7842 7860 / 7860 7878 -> 5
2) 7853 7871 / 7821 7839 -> 5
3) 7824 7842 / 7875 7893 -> 4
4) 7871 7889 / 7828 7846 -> 6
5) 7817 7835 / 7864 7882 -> 3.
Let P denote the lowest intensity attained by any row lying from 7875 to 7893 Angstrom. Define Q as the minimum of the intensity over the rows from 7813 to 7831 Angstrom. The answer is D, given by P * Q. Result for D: 87.8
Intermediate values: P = 9.266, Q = 9.474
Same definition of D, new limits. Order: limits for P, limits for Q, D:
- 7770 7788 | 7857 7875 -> 87.1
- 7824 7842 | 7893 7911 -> 85.1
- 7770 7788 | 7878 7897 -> 85.6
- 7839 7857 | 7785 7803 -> 85.6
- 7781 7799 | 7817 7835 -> 85.9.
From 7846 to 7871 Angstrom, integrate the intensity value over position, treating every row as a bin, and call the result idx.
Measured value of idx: 237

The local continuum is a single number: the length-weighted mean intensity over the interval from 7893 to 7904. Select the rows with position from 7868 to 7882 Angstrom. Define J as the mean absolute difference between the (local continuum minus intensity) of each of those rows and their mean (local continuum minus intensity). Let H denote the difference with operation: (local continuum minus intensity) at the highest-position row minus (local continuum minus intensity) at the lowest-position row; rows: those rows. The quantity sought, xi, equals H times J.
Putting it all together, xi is 0.014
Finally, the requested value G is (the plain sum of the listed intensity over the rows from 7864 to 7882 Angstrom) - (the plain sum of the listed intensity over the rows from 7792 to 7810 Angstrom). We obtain -0.14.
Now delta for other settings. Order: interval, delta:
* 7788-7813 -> 5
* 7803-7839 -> 3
